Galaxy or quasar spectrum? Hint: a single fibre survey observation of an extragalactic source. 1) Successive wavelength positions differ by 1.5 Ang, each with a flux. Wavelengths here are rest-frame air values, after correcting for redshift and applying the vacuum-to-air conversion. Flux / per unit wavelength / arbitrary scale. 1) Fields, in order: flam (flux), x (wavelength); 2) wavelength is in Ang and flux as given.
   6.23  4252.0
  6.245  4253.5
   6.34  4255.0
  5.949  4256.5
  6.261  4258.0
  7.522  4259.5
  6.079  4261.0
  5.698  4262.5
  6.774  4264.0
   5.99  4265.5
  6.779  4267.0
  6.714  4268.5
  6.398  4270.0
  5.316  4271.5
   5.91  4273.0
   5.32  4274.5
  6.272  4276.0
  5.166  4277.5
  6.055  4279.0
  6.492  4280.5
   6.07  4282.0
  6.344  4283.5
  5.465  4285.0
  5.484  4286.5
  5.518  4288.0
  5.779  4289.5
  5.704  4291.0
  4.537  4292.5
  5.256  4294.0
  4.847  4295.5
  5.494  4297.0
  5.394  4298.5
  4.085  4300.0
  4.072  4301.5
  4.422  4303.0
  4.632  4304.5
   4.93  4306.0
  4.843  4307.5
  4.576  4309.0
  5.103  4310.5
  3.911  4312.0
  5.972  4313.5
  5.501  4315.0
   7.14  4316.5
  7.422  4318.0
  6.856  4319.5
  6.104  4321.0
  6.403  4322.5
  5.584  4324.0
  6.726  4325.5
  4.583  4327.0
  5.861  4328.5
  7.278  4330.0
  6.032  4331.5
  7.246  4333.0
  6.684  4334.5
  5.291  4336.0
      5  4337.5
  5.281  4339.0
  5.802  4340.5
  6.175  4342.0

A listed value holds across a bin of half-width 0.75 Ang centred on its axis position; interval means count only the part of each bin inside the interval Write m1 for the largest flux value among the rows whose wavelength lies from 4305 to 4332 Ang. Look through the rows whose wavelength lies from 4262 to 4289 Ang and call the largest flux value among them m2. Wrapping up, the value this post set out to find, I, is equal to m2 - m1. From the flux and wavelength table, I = -0.6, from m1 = 7.422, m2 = 6.779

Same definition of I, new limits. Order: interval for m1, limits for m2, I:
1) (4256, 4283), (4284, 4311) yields -1.7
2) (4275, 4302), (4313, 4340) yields 0.9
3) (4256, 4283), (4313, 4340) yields -0.1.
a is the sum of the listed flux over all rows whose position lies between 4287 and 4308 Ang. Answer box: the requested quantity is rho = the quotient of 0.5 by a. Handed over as 0.0072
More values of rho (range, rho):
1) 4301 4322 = 0.0066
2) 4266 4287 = 0.0060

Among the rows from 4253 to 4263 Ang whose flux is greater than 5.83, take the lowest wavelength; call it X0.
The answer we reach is 4253.5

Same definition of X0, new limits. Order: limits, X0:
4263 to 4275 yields 4264.0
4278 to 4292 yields 4279.0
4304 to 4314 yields 4313.5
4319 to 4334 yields 4319.5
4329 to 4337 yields 4330.0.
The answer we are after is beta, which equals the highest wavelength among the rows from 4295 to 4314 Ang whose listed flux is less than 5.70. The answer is 4312.0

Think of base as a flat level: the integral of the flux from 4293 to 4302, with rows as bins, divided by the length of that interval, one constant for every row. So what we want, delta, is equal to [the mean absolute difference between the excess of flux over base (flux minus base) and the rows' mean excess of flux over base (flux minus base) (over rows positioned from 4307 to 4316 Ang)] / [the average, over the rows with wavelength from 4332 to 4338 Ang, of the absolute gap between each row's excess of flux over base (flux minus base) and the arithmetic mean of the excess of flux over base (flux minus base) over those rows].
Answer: 0.6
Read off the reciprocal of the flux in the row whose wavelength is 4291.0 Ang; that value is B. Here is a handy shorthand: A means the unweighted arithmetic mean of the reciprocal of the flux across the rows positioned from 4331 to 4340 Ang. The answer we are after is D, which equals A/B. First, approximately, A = 0.172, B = 0.175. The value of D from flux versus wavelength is 0.98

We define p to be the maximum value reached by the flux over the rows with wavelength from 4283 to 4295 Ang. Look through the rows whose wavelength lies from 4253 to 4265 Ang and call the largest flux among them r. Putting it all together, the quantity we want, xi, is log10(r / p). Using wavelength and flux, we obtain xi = 0.074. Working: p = 6.344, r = 7.522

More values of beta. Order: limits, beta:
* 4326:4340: 4339.0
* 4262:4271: 4262.5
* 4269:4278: 4277.5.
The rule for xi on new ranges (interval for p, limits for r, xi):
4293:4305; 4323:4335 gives 0.122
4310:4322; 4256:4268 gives 0.006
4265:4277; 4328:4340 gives 0.031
